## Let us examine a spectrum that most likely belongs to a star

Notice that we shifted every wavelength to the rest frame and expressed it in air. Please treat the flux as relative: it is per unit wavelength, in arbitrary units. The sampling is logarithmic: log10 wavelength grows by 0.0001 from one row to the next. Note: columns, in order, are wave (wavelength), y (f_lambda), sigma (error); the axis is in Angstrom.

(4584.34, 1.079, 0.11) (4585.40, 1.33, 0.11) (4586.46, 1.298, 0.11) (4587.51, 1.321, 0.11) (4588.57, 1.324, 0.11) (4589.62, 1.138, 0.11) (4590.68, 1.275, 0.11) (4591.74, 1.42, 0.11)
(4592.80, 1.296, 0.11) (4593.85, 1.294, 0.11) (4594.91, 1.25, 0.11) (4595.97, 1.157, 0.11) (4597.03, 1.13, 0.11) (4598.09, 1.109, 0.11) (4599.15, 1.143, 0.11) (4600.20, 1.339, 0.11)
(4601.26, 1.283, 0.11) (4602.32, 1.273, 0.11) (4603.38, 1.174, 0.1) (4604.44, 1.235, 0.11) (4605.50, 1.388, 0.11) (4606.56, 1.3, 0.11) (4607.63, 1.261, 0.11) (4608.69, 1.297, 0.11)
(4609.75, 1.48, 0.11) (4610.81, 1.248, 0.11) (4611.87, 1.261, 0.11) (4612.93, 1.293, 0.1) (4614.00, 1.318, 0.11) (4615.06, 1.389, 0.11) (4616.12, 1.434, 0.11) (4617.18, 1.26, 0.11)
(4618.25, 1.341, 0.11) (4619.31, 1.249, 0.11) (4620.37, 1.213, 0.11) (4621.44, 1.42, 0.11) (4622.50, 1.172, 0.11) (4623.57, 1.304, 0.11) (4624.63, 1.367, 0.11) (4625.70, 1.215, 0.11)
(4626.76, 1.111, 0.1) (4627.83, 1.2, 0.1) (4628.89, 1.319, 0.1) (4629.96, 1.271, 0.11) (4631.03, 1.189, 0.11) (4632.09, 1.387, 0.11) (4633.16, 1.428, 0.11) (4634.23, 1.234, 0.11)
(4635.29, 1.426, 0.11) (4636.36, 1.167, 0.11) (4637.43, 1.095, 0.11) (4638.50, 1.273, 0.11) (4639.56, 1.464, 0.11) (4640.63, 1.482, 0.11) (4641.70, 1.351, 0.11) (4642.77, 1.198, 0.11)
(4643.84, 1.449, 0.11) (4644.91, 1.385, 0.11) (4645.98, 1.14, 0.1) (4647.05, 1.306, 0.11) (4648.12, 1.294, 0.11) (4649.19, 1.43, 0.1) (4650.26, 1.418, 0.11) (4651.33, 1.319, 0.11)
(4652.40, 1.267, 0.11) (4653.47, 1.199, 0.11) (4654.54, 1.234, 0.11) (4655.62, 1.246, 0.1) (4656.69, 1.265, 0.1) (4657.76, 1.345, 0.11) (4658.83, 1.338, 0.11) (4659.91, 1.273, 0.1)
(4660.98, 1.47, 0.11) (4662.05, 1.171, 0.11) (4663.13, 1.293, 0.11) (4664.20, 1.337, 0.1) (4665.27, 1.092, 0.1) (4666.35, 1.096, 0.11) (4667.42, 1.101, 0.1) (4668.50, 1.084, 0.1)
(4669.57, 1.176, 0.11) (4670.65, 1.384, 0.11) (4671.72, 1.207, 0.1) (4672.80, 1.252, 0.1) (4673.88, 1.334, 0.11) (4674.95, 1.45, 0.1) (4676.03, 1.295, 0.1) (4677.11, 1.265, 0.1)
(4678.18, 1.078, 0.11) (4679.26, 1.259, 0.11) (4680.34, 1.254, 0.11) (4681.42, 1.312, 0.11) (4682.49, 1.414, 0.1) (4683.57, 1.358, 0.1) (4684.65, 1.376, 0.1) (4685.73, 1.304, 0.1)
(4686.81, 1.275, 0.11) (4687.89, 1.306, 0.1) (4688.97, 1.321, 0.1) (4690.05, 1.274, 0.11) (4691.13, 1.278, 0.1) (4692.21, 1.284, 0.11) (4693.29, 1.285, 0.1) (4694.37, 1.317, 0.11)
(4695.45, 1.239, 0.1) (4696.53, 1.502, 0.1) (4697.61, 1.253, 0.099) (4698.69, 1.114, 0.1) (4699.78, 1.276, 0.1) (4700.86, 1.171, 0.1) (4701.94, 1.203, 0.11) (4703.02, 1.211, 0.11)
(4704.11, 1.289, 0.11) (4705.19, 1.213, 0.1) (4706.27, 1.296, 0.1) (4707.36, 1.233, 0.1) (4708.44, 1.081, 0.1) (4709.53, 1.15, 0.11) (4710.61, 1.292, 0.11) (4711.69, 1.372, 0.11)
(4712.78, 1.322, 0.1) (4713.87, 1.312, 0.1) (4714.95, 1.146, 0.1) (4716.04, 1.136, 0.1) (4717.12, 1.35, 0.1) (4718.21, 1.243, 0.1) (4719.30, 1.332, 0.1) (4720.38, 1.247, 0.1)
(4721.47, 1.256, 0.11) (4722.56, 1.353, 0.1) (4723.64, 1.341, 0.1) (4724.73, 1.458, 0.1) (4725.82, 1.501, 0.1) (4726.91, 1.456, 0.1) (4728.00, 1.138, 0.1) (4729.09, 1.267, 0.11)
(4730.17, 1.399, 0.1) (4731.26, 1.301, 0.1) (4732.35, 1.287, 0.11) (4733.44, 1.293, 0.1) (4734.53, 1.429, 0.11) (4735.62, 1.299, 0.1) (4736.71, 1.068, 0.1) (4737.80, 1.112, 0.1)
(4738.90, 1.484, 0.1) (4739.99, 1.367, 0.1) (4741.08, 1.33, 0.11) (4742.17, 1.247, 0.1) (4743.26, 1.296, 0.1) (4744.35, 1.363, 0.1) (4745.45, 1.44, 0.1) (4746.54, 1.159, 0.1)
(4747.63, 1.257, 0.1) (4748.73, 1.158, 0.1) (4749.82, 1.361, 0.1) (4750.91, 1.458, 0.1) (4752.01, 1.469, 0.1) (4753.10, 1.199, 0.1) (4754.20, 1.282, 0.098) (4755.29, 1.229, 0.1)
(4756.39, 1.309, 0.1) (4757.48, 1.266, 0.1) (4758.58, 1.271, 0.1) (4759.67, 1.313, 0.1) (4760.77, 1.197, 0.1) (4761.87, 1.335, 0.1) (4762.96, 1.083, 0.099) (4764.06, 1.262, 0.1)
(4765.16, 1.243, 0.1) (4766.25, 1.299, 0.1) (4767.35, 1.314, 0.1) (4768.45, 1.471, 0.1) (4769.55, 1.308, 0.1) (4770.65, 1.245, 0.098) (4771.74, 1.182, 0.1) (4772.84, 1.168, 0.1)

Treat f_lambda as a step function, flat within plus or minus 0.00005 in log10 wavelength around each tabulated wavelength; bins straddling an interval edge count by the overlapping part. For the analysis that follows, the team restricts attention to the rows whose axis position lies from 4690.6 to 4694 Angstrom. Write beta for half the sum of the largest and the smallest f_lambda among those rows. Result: 1.28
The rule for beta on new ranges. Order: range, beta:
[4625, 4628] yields 1.16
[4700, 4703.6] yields 1.19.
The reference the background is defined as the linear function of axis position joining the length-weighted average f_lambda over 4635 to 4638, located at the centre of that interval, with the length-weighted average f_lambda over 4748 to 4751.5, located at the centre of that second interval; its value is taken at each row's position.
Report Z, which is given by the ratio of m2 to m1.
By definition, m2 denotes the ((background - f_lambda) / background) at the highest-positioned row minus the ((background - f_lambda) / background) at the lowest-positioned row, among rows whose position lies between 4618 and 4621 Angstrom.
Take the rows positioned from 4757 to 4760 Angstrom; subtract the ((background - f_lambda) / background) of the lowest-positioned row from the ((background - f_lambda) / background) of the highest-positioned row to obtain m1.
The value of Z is -3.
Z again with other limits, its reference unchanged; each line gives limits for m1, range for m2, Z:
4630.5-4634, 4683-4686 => 0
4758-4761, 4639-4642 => 2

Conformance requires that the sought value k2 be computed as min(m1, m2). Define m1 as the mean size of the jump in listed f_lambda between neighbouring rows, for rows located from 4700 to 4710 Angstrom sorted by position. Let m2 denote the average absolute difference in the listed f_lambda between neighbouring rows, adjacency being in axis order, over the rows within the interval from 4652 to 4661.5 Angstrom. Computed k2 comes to 0.060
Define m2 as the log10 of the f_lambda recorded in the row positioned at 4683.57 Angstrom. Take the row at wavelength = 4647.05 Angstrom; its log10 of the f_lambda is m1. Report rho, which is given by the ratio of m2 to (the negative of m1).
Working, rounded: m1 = 0.12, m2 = 0.133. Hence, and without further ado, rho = -1.15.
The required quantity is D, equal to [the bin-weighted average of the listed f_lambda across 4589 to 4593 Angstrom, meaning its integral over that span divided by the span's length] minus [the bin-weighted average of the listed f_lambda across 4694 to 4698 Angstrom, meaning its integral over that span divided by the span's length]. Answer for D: -0.051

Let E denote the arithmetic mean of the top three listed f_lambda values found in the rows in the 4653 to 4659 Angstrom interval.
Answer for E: 1.32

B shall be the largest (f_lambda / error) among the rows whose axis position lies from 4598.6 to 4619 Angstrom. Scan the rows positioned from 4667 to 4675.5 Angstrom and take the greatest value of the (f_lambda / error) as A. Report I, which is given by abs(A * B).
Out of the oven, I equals 195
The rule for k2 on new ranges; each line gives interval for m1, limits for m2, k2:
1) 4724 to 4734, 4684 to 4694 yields 0.026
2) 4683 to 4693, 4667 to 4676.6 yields 0.028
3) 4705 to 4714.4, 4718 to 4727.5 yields 0.062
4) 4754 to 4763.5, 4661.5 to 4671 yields 0.091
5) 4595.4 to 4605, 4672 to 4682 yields 0.063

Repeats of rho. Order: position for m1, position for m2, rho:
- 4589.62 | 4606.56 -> -2.03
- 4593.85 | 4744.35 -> -1.20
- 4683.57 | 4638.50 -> -0.79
